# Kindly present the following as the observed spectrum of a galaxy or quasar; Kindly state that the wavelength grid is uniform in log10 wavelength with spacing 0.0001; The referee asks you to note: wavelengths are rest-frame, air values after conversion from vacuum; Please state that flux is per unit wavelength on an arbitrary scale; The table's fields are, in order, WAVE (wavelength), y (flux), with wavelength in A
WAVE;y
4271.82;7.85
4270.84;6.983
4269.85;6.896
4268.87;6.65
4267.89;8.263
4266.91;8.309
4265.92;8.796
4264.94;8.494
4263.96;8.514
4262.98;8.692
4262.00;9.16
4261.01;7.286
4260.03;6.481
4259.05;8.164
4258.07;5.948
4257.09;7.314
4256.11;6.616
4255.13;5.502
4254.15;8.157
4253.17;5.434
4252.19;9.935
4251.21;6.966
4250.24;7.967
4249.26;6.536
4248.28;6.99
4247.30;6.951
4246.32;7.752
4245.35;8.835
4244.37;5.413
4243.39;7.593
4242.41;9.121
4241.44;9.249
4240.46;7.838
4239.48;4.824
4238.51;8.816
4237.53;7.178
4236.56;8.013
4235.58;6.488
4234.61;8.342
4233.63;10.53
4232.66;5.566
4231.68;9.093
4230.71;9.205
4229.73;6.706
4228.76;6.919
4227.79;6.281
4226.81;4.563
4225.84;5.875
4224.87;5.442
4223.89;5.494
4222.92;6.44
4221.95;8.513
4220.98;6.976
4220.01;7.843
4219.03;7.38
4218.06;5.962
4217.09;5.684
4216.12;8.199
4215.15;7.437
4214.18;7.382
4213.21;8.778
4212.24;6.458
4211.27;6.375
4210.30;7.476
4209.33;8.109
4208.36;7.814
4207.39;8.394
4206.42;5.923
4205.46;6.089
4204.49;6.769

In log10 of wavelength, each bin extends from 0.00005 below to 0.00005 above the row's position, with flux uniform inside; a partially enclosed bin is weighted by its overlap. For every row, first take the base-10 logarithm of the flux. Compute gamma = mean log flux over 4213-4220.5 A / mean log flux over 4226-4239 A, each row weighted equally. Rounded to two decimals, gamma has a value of 0.99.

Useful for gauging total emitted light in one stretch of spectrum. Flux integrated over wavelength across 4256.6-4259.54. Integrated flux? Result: 21.0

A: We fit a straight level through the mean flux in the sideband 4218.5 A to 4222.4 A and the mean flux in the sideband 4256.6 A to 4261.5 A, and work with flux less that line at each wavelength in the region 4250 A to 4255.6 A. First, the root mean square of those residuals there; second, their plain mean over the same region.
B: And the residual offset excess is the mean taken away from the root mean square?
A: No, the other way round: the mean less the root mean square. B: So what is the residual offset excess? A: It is -1.4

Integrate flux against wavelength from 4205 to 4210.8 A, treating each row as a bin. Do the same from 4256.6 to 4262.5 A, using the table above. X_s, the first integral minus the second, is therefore -1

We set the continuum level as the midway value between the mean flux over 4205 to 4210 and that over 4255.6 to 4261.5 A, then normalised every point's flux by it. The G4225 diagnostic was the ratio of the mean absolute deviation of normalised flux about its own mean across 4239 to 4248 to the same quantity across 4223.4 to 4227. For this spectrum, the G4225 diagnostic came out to 3.0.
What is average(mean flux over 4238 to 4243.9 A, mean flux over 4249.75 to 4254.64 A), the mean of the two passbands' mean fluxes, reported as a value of 7.8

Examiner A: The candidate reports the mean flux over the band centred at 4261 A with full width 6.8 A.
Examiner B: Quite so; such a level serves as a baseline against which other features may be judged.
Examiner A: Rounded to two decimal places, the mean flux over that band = 7.75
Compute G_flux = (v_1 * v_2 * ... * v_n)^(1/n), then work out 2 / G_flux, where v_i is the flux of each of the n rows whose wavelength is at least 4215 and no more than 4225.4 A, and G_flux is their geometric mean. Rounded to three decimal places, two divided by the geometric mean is 0.295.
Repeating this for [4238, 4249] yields 0.269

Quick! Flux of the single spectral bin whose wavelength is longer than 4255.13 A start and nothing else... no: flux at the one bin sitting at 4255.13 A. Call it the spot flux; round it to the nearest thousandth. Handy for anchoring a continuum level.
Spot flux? 5.502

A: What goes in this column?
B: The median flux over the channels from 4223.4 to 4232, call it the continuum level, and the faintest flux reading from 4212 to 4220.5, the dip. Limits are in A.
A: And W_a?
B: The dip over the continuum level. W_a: 0.90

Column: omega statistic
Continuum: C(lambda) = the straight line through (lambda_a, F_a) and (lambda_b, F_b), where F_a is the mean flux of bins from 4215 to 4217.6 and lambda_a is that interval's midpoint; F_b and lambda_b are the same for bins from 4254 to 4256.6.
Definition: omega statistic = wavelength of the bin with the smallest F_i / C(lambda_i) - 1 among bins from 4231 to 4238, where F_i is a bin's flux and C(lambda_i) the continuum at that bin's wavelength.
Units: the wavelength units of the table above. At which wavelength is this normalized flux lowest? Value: 4232.66 A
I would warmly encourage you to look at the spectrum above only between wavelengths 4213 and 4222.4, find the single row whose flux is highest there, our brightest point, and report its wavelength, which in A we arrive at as 4213.21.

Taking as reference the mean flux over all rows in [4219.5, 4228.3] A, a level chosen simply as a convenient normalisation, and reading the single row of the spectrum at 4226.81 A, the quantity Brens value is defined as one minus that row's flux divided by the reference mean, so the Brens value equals 0.28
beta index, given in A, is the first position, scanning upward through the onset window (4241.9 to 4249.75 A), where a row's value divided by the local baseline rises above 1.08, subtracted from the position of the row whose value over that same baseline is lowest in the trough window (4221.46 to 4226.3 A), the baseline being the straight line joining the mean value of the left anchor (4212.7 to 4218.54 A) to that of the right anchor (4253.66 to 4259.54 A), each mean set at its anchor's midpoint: -17.5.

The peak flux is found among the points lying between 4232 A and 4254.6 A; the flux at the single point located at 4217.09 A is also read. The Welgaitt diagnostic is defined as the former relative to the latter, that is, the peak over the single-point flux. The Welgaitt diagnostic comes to 1.85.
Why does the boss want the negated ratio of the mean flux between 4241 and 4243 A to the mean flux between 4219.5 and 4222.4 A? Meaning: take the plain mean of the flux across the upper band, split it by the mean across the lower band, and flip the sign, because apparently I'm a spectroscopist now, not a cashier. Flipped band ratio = -1.18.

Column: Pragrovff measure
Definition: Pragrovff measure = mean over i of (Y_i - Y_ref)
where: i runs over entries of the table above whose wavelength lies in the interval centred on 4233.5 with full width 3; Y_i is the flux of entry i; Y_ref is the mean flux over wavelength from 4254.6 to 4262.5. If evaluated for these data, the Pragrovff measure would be 1.1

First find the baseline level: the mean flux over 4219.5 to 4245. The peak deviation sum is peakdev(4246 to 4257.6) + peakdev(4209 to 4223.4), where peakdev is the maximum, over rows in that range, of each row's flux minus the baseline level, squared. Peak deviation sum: 9.7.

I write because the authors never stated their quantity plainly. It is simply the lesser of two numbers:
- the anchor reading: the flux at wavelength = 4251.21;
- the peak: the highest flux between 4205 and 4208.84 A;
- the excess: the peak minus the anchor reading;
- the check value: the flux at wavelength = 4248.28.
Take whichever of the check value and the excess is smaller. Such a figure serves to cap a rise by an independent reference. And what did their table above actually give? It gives 1.4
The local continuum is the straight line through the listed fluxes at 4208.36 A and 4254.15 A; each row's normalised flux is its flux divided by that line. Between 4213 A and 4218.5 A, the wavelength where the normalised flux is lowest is 4217.09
